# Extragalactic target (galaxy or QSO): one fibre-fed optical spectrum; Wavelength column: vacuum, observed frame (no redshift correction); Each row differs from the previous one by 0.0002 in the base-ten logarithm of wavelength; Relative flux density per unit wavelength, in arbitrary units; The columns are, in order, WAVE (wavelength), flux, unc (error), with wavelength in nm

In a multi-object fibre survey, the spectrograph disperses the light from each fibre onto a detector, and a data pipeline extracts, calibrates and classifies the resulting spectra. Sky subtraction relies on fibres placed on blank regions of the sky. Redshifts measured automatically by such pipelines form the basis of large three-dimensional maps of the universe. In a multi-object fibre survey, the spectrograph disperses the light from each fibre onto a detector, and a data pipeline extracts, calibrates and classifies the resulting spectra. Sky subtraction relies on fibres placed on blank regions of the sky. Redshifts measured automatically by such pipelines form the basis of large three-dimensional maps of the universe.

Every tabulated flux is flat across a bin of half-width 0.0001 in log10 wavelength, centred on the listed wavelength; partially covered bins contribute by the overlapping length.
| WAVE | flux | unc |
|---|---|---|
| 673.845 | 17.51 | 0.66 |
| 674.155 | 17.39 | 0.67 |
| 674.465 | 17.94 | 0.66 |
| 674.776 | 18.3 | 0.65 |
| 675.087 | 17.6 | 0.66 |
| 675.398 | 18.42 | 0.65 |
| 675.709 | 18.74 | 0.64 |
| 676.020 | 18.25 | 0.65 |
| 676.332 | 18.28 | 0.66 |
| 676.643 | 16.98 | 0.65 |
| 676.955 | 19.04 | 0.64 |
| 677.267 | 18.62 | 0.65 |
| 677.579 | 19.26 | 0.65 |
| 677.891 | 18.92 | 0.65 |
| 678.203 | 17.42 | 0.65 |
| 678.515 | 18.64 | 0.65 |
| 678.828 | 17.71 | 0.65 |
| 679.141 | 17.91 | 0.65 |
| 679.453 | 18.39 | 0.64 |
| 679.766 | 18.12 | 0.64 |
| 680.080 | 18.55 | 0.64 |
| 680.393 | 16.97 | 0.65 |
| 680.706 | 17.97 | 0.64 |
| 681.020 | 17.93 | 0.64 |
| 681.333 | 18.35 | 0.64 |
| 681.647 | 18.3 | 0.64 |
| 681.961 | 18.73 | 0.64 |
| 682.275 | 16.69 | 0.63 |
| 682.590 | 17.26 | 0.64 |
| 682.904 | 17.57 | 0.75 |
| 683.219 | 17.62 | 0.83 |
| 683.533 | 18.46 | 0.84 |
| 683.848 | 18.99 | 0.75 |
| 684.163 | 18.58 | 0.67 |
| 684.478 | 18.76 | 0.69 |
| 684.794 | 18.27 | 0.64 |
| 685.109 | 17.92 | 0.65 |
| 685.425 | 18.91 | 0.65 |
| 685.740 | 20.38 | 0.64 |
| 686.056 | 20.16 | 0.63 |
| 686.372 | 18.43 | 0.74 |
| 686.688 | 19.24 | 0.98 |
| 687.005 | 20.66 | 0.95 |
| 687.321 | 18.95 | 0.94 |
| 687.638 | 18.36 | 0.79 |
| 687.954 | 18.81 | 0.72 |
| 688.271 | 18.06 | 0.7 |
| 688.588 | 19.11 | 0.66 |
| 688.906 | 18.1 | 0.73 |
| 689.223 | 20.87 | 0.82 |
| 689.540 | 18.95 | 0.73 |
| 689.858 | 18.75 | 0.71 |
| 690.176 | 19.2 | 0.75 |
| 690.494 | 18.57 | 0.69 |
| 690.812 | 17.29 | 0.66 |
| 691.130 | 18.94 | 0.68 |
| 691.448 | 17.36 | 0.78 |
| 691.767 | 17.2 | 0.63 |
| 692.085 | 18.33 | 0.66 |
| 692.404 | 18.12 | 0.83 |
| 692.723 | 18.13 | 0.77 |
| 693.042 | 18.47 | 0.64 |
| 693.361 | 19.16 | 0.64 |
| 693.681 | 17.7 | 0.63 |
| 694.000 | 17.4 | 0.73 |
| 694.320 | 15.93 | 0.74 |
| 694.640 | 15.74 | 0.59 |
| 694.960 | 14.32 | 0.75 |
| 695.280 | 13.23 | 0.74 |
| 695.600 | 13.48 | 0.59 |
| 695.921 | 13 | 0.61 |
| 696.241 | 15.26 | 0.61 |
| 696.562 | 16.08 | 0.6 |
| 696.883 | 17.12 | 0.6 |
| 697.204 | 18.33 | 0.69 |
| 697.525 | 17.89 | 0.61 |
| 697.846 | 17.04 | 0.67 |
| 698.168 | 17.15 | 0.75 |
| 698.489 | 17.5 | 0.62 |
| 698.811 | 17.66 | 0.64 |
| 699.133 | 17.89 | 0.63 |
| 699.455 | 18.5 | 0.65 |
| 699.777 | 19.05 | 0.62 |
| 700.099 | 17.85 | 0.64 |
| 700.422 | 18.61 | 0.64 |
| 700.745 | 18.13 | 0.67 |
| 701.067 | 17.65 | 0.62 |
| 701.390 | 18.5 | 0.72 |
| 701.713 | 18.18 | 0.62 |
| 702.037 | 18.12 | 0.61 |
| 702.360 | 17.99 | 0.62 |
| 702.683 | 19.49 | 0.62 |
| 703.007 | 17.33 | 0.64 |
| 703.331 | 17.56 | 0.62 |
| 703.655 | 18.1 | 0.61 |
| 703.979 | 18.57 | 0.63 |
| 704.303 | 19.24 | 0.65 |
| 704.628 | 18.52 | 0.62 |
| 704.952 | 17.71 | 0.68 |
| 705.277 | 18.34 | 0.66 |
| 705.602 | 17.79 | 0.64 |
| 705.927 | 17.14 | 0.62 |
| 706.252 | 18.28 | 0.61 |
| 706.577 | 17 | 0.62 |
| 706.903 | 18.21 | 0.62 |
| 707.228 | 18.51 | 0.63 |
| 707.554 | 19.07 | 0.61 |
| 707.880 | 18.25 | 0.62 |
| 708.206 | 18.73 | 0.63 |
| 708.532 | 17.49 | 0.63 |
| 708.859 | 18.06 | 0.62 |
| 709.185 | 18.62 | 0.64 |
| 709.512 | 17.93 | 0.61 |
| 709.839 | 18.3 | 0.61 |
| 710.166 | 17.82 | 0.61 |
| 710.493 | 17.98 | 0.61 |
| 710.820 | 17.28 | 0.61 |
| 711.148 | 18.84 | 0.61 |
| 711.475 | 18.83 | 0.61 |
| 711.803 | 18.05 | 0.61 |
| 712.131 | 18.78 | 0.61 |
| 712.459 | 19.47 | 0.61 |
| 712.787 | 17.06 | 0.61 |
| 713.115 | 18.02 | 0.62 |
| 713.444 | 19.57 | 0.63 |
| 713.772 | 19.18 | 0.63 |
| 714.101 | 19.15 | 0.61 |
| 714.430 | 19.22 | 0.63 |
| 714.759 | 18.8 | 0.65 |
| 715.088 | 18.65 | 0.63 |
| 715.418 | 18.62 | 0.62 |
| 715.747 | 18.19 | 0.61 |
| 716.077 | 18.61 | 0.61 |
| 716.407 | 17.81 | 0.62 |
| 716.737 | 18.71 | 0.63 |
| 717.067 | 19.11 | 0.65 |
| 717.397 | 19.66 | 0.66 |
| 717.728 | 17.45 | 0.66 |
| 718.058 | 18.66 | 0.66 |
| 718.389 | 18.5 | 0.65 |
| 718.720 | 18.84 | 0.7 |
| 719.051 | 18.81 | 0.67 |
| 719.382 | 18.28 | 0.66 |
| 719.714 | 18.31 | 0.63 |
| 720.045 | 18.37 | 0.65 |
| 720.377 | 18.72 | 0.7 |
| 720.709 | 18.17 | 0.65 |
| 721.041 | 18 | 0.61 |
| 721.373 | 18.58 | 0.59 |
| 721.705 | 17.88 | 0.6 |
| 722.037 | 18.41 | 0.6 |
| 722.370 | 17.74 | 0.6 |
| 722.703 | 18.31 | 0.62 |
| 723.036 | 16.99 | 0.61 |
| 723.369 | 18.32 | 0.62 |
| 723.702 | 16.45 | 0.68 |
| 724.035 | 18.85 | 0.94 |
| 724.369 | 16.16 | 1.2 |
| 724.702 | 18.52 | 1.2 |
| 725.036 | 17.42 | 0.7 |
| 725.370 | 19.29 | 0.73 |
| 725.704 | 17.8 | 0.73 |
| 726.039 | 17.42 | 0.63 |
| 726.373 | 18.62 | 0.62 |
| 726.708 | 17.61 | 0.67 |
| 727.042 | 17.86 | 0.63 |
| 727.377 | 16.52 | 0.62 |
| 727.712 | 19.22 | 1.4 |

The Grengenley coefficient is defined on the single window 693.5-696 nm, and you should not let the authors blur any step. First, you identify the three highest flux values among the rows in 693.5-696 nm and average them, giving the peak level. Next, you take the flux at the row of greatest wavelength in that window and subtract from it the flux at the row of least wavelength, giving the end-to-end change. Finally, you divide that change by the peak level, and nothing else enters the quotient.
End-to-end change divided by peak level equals -0.28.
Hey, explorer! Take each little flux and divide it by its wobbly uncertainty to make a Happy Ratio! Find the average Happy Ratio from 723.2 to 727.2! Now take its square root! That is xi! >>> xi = 4.92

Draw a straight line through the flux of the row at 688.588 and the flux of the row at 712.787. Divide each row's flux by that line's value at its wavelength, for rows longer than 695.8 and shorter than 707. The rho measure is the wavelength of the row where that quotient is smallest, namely 695.921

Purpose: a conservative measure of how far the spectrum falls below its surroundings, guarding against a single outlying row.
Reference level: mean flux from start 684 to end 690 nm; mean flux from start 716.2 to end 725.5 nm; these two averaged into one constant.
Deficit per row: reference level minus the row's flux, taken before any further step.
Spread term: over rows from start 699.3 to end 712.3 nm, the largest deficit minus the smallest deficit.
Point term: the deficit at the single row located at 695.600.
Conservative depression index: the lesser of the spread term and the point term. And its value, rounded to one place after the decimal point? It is 2.5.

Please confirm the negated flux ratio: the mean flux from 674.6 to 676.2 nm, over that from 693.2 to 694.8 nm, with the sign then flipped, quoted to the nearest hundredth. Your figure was -1.06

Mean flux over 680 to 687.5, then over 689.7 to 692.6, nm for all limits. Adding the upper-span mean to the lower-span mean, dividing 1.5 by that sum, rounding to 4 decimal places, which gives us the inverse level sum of 0.0409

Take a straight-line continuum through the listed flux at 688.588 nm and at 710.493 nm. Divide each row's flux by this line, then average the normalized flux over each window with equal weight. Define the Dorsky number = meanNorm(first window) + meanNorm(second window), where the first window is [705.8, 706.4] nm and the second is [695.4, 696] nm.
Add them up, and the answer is 1.68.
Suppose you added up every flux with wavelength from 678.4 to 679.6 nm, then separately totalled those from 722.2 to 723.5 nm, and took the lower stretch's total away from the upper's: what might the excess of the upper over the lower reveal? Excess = -1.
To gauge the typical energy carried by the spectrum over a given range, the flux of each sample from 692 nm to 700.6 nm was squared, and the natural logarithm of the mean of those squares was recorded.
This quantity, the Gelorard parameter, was 5.68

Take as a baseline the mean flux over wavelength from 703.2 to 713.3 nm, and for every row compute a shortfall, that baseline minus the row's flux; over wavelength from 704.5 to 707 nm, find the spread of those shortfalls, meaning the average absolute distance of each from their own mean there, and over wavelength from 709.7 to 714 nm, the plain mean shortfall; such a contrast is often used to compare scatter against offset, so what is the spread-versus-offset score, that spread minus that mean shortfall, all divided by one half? 1.4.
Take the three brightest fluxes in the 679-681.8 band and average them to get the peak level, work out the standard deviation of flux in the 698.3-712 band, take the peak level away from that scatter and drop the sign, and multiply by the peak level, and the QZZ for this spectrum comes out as 329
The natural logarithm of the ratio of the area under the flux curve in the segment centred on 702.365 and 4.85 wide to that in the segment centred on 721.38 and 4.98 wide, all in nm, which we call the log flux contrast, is -0.02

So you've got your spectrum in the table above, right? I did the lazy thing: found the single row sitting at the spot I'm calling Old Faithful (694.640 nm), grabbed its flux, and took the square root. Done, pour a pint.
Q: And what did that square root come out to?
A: 3.97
